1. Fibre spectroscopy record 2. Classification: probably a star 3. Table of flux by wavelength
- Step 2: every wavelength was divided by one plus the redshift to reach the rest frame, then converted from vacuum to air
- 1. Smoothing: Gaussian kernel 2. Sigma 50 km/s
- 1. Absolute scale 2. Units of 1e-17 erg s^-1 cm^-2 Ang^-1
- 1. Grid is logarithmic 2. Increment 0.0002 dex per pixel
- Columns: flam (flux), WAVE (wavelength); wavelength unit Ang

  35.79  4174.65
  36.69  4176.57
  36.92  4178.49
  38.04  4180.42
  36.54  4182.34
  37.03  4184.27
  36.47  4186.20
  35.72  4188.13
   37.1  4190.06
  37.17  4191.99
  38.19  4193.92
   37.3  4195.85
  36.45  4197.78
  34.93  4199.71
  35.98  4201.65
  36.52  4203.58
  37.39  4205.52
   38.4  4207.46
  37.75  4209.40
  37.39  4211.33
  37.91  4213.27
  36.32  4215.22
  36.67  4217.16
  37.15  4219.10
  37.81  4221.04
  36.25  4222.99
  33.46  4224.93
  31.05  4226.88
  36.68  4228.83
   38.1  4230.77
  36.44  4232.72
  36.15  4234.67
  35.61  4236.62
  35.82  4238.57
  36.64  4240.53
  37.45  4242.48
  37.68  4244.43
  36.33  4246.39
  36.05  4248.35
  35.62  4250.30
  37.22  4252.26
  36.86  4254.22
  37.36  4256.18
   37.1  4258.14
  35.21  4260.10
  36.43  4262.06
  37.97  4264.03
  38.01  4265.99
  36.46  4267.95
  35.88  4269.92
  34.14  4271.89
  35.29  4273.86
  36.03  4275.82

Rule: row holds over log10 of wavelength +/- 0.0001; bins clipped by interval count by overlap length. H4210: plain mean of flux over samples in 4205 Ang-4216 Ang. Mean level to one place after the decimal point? 37.5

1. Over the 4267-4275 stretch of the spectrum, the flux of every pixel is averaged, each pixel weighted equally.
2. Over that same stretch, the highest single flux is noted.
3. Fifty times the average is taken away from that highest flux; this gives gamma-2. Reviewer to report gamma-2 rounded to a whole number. -1736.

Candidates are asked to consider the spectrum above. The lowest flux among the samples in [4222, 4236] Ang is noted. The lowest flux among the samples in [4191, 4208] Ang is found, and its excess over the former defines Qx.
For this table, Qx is 4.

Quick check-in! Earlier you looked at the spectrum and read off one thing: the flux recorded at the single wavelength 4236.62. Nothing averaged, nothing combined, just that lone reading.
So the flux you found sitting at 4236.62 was 35.61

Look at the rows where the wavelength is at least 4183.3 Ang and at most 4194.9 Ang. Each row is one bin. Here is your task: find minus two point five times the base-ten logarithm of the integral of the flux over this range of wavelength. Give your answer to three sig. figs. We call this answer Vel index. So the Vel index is -6.58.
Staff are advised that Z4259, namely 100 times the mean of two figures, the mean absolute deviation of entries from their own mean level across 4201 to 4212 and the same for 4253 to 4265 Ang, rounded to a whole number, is 66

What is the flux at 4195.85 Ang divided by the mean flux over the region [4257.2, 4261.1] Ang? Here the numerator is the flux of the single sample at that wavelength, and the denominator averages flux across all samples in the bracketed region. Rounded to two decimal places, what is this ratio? 1.03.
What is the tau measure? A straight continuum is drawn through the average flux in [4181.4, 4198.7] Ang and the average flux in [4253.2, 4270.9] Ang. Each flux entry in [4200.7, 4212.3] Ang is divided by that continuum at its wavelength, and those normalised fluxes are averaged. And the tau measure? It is 1.01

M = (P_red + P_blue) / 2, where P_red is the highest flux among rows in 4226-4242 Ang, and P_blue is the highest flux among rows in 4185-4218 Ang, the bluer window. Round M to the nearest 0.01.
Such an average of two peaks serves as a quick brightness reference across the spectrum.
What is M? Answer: 38.25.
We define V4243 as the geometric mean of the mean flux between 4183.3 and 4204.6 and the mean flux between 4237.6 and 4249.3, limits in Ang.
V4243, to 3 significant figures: 36.6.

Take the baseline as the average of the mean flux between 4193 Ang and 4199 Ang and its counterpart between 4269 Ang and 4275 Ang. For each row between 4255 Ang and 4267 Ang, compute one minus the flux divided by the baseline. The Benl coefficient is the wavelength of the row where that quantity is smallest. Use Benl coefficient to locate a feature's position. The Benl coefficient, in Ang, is 4265.99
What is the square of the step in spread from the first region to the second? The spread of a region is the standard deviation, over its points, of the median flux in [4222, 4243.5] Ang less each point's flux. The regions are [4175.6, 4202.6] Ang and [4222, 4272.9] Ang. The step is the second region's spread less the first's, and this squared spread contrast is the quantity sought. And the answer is 0.44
